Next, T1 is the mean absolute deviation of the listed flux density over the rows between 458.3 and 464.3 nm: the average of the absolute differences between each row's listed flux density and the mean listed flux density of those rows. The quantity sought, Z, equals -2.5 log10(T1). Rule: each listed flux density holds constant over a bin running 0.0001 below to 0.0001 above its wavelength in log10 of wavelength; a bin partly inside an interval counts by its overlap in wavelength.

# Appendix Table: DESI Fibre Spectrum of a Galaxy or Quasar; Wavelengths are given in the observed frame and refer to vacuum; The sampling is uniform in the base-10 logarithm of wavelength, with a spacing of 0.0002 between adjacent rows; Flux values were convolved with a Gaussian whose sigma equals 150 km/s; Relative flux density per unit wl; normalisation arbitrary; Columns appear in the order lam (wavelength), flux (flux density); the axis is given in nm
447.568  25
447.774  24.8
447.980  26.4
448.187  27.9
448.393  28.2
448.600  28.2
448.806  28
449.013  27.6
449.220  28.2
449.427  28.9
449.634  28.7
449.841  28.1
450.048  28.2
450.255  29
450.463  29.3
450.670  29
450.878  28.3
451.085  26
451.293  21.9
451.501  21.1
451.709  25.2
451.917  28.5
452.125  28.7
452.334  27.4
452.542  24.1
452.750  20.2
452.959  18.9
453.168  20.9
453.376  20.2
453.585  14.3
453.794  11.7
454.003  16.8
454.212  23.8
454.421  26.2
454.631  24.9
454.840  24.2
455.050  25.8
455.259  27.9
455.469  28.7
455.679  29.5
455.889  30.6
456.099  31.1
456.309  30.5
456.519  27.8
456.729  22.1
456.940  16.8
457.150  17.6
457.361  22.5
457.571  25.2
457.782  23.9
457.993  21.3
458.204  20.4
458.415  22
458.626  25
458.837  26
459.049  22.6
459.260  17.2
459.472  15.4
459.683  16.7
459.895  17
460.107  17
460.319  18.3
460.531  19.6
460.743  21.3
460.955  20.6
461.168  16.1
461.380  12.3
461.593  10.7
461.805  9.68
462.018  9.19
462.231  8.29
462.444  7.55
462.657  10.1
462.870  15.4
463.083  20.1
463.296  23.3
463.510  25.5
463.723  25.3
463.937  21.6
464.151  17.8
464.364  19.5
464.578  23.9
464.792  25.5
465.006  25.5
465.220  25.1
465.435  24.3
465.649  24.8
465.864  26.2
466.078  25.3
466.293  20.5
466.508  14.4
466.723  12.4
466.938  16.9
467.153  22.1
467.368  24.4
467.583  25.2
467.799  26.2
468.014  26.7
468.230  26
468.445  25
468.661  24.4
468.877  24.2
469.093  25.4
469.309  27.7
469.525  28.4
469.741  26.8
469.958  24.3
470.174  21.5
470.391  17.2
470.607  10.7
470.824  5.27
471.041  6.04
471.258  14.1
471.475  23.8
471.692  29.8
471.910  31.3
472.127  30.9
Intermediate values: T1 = 4.5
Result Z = -1.64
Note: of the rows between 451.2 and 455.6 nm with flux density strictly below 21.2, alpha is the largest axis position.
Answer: 454.003 nm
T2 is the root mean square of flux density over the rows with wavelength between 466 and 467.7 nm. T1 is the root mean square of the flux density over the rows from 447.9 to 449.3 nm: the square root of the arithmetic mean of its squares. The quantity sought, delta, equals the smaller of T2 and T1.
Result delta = 20.7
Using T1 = 27.8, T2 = 21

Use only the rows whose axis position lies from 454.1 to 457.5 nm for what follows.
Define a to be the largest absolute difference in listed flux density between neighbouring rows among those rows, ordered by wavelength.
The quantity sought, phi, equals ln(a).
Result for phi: 1.74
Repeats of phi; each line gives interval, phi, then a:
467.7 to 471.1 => 1.87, 6.5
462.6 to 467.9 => 1.81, 6.1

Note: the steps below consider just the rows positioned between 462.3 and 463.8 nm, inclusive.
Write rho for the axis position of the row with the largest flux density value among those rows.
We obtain 463.510 nm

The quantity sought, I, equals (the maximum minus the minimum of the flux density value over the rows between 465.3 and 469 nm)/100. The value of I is 0.14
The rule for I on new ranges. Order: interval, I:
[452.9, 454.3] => 0.12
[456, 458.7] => 0.14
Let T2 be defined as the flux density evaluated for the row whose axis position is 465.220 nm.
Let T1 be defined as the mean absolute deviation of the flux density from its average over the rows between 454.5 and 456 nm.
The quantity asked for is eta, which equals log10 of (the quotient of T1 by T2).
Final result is -1.09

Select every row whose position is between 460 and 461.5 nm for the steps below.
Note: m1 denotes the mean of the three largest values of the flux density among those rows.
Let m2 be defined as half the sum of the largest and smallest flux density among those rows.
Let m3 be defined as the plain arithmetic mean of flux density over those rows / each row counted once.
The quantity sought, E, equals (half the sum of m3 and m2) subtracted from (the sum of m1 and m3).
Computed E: 21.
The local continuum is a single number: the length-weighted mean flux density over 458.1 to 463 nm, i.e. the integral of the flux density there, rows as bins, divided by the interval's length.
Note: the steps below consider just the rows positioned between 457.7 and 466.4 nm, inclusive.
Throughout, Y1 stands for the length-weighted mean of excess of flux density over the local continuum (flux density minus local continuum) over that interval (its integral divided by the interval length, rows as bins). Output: 3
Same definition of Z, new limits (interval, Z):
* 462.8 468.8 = -1.28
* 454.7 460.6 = -1.54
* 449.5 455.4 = -1.45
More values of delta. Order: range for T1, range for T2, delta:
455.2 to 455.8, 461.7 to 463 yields 10.4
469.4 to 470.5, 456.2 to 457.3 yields 23.6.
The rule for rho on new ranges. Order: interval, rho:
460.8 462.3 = 460.955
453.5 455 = 454.421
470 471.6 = 471.475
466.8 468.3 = 468.014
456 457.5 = 456.099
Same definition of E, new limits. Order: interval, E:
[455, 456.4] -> 31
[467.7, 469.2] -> 26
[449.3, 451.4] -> 30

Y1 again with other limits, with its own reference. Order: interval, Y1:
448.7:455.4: 8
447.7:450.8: 12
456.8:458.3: 5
